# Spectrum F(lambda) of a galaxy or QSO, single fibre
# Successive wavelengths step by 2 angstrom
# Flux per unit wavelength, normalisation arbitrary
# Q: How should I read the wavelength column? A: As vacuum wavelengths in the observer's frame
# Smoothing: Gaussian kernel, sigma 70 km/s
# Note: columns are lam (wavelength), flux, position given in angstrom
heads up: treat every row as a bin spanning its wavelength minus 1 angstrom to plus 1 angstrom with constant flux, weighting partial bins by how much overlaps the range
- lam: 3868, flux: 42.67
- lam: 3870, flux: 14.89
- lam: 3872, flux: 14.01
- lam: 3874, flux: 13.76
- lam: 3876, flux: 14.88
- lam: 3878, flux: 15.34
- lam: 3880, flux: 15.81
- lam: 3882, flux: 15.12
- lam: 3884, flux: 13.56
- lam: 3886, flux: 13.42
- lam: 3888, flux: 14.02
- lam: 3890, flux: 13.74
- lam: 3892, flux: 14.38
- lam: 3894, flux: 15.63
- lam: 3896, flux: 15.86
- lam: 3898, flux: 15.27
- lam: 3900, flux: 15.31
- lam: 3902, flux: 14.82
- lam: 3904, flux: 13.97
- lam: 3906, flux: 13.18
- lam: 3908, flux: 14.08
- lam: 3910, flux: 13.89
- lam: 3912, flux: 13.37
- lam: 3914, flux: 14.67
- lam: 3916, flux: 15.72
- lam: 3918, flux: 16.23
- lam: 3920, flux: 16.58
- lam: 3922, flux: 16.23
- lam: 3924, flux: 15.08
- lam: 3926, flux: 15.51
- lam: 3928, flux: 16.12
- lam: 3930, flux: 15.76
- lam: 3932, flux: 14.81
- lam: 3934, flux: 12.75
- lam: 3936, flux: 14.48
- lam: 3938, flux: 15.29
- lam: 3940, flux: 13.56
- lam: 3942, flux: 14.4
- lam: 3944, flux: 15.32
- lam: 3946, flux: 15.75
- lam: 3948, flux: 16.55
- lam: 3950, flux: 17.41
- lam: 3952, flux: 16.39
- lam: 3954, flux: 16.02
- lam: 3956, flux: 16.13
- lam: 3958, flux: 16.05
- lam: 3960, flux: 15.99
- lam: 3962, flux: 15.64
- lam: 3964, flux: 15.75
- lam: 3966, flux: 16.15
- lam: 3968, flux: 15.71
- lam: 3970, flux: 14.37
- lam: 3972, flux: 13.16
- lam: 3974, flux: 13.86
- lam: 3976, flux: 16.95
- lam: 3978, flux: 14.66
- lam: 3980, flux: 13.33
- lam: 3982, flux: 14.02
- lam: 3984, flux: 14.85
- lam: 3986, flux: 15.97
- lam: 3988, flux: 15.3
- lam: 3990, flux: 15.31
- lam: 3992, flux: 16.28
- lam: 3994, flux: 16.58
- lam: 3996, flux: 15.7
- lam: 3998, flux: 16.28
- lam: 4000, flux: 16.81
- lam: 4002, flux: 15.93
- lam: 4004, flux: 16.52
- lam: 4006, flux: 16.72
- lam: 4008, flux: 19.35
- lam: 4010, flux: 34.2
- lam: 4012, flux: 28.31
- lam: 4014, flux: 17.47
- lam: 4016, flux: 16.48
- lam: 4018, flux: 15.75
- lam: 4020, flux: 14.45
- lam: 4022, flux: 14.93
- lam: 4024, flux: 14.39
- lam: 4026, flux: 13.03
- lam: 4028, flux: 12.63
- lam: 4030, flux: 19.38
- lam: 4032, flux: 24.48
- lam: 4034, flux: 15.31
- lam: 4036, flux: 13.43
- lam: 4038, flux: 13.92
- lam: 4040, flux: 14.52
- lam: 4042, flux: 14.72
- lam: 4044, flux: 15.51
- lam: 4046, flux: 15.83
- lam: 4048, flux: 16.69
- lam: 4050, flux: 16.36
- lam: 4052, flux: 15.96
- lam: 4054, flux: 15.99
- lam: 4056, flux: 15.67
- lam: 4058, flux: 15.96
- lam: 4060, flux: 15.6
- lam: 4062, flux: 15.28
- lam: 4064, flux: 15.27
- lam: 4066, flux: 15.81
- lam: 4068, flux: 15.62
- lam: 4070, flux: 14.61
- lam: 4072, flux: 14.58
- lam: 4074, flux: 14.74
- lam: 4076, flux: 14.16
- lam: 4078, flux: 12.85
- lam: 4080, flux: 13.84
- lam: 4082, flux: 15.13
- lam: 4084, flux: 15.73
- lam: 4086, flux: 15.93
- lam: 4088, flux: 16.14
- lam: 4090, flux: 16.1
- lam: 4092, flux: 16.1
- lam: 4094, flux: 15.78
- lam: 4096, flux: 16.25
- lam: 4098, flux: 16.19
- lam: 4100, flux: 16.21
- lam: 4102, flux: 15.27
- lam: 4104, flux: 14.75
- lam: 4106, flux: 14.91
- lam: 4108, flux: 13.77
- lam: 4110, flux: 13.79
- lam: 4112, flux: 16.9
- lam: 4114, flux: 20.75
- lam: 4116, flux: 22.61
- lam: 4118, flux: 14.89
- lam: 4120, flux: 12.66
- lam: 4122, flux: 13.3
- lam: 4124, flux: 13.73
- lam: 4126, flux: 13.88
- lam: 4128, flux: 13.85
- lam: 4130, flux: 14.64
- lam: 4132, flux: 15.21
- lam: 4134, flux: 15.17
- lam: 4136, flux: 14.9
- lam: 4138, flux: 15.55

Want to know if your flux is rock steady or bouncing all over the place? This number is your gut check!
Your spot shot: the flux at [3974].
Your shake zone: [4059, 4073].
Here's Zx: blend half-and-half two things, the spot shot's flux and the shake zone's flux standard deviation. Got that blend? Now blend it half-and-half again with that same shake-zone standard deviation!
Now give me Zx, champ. 3.8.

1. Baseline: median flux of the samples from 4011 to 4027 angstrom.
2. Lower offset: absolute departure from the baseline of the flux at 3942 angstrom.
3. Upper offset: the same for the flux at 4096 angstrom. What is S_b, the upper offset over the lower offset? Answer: 1.0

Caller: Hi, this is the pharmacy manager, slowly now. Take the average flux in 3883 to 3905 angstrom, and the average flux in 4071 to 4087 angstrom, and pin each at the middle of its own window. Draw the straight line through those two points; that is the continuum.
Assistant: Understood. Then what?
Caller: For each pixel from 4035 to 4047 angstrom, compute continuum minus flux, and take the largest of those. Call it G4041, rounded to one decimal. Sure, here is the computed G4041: 1.2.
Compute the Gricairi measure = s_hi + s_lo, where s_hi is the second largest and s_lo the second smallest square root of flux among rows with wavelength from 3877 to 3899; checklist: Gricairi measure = 7.7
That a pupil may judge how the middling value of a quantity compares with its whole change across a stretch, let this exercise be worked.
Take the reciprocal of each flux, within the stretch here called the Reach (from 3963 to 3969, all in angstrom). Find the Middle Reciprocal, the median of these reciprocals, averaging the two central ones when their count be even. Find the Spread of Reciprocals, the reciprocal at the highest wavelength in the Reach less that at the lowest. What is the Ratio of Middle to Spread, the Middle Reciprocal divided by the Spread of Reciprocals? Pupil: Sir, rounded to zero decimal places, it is 393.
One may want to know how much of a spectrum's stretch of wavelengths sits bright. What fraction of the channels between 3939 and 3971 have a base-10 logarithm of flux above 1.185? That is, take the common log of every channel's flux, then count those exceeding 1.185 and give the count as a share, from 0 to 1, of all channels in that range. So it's 0.81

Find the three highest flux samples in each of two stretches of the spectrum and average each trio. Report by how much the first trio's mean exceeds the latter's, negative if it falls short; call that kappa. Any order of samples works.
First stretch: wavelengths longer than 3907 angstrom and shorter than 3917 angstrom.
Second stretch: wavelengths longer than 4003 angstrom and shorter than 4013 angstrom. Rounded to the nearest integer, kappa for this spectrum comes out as -12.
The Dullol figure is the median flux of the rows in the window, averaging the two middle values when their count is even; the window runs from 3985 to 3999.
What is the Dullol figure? 16.0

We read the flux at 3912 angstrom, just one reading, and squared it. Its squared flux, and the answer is 179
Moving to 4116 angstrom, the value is 511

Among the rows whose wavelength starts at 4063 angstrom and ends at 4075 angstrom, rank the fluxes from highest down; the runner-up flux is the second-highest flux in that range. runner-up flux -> 15.62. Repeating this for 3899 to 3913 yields 14.82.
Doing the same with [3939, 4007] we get 16.95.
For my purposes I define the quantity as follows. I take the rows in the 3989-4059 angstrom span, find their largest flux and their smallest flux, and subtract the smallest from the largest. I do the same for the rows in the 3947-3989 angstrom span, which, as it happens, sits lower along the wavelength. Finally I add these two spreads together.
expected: 26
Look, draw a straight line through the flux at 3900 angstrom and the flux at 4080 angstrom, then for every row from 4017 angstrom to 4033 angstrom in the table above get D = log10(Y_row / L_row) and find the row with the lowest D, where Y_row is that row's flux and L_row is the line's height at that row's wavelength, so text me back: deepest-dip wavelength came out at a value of 4028 angstrom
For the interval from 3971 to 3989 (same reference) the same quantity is 3972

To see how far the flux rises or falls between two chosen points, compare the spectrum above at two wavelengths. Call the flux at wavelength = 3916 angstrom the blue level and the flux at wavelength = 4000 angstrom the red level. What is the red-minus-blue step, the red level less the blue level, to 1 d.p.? 1.1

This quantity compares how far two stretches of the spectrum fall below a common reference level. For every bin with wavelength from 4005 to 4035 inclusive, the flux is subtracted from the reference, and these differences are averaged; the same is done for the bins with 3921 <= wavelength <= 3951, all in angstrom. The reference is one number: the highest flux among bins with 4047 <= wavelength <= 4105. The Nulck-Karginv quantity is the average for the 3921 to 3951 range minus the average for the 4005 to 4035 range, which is 3.2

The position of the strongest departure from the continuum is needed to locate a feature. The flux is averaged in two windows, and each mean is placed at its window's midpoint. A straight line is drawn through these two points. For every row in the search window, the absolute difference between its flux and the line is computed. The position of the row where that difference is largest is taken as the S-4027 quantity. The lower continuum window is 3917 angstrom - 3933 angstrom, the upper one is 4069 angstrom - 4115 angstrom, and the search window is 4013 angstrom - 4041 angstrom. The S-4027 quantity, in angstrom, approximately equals 4032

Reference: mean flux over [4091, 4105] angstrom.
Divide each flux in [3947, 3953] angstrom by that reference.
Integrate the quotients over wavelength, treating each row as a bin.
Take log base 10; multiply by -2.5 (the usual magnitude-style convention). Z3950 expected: -2.01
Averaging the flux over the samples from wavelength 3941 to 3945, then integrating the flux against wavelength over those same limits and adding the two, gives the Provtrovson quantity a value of 74.3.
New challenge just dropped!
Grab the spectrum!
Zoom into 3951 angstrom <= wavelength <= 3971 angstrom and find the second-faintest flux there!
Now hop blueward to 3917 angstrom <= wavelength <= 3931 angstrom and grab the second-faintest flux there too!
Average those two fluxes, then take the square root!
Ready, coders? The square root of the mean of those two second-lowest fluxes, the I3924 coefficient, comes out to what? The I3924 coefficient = 3.95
